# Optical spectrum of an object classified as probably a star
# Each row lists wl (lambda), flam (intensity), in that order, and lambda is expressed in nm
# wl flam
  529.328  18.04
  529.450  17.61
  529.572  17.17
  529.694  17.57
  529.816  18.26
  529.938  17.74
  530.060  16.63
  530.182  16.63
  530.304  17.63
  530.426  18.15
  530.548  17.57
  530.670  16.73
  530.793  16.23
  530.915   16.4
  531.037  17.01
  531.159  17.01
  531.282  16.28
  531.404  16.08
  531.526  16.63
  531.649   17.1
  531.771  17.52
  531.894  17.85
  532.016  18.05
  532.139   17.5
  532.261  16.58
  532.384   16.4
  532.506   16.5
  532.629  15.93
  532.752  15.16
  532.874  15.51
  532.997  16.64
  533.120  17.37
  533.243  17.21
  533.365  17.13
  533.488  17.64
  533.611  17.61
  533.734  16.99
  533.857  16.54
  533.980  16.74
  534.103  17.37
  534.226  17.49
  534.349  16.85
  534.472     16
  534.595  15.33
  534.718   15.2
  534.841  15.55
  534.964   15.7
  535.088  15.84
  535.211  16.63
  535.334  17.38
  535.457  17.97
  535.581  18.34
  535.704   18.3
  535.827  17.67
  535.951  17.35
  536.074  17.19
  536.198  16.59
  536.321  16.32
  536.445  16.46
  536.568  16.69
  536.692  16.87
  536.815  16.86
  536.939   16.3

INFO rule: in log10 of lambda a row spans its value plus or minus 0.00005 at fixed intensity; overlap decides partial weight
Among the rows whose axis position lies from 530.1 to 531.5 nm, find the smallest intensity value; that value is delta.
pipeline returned 16.08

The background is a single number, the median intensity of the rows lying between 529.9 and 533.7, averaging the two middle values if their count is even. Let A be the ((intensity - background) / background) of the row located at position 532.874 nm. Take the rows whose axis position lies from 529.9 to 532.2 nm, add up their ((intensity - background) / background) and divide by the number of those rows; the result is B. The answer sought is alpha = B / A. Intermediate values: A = -0.09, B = 0.005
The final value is -0.05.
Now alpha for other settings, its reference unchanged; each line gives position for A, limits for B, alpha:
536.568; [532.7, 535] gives 1.51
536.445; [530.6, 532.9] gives 0.64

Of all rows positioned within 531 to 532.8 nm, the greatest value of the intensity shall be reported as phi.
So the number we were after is 18.05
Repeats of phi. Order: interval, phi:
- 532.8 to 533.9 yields 17.64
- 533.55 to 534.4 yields 17.61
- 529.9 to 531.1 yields 18.15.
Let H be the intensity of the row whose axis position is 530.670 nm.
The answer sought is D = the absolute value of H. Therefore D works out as 16.7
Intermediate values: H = 16.73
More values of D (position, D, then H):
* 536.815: 16.9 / 16.86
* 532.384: 16.4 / 16.4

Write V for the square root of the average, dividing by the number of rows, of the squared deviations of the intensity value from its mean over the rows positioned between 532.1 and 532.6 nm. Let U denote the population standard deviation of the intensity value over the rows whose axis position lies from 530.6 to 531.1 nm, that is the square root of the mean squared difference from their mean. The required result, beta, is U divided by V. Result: 0.68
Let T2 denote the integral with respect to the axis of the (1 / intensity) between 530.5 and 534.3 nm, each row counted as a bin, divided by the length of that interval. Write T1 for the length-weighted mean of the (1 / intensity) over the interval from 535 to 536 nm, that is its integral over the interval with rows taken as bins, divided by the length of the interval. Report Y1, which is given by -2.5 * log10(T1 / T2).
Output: 0.03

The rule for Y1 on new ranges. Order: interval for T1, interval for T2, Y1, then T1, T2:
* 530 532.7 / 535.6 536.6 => -0.01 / 0.0592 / 0.0585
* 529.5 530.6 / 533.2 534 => 0.02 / 0.0573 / 0.0584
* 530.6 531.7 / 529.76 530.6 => -0.06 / 0.0602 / 0.0572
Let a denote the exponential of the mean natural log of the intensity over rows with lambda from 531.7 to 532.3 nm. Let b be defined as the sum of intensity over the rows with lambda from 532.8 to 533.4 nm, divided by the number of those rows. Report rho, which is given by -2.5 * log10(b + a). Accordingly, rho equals -3.84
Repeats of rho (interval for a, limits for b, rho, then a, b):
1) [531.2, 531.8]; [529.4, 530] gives -3.84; 16.7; 17.7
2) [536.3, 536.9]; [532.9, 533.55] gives -3.82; 16.6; 17.2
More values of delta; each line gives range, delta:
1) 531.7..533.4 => 15.16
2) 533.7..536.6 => 15.2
